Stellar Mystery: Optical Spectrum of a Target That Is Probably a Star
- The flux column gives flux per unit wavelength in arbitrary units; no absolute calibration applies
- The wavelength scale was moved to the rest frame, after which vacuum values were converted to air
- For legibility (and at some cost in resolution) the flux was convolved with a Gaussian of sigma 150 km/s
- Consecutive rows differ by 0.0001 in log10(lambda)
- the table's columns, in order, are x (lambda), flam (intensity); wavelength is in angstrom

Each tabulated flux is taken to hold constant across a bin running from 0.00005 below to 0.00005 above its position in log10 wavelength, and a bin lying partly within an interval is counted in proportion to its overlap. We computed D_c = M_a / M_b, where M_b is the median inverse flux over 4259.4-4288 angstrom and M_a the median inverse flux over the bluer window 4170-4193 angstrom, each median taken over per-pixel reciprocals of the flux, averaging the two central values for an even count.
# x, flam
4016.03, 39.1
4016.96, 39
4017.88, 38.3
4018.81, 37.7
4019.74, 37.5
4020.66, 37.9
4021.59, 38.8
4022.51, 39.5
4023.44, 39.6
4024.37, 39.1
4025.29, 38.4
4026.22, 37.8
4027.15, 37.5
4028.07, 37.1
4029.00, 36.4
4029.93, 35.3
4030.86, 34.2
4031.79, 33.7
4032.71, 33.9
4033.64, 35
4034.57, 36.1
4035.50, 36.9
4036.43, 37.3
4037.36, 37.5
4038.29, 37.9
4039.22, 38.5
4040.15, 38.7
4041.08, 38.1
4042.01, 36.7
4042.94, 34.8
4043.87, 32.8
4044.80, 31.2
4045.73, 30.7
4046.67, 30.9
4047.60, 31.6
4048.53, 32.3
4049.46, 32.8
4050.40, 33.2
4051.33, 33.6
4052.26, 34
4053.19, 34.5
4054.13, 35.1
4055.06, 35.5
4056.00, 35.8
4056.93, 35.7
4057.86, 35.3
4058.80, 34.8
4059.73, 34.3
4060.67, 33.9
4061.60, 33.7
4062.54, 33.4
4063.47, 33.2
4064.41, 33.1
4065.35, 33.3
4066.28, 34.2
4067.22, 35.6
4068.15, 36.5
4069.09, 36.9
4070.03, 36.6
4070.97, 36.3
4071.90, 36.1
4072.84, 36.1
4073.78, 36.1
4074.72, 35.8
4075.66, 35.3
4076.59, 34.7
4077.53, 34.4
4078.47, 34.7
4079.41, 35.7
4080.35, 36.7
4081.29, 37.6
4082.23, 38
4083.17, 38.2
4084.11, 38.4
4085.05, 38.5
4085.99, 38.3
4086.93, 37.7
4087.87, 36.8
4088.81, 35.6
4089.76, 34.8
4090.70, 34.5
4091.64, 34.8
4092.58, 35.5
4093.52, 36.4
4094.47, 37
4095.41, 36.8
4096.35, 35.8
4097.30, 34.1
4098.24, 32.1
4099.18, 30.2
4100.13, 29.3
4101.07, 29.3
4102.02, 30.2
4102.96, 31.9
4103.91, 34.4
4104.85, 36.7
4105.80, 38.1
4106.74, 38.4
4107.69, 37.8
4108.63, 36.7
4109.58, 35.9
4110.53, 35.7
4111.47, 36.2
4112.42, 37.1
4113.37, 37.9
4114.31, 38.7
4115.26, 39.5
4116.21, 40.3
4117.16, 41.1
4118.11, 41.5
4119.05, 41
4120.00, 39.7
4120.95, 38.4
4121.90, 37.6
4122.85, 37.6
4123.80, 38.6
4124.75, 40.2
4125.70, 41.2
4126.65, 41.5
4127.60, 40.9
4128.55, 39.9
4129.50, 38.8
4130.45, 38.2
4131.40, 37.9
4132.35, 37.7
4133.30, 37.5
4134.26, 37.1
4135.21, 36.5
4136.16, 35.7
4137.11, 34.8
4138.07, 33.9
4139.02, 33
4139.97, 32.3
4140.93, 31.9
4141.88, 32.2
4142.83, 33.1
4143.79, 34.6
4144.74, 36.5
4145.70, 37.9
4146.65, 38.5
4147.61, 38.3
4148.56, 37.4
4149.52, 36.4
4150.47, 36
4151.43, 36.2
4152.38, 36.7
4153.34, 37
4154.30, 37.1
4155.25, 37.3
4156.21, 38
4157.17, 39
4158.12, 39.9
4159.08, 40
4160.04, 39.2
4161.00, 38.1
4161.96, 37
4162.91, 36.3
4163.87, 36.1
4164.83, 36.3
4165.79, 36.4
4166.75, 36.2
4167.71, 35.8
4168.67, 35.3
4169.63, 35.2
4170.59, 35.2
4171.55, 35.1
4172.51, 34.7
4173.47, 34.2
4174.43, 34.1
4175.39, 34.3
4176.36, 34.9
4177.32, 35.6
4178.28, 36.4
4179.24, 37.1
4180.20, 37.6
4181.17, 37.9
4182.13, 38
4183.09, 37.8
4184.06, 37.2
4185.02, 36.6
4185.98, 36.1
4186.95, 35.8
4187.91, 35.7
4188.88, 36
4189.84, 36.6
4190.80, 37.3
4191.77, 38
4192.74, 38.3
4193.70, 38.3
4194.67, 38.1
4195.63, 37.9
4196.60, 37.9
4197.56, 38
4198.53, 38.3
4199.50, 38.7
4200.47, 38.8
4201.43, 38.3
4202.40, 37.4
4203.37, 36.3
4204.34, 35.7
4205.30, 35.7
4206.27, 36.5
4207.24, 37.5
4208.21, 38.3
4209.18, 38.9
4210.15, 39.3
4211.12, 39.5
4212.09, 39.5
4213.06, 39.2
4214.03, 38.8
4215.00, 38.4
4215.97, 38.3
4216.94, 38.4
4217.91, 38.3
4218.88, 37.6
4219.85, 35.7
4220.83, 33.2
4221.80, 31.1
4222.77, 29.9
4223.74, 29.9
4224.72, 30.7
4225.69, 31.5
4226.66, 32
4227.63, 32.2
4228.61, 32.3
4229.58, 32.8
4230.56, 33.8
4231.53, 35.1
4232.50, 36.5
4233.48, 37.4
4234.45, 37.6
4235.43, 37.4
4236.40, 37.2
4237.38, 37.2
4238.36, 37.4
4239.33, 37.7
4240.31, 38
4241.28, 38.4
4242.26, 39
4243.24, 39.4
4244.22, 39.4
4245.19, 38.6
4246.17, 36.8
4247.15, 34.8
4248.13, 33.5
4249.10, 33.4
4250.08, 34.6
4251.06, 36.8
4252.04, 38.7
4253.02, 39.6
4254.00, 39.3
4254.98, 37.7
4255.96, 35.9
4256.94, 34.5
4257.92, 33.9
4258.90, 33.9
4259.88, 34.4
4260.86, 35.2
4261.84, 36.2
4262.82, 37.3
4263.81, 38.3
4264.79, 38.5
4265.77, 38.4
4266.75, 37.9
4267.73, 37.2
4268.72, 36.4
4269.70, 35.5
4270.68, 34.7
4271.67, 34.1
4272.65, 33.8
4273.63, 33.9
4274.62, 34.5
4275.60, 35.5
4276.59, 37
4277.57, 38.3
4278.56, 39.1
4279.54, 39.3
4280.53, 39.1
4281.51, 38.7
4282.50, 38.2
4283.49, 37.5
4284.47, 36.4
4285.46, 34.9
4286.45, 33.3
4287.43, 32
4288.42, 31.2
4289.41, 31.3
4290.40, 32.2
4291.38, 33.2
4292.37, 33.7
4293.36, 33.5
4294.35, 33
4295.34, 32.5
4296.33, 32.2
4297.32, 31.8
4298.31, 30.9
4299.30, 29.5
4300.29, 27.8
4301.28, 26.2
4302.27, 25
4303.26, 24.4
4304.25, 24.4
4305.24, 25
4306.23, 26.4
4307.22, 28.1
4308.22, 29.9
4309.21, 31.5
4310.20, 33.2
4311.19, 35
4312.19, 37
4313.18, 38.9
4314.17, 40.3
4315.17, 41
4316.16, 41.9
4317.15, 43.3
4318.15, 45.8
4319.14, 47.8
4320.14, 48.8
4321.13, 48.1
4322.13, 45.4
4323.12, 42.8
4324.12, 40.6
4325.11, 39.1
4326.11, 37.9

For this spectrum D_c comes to 1.00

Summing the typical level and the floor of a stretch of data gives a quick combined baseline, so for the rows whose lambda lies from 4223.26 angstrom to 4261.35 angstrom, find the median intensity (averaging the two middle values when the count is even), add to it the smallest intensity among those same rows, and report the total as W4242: 66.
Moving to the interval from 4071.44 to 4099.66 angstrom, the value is 66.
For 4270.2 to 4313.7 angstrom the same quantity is 58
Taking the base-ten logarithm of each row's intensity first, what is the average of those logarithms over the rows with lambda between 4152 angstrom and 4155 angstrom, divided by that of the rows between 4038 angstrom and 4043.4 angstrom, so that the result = 0.996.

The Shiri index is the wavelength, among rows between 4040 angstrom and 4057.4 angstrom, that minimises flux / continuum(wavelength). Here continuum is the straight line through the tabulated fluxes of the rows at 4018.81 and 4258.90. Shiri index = 4045.73 angstrom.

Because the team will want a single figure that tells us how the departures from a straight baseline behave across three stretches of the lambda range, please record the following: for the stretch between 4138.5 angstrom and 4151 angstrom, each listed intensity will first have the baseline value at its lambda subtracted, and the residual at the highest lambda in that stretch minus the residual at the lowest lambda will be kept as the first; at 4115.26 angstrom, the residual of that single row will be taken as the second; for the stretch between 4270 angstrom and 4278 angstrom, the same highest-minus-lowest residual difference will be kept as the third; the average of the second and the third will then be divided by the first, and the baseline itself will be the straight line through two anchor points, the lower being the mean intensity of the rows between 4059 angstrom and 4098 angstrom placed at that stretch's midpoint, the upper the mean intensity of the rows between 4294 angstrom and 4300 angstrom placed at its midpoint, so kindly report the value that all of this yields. 1.3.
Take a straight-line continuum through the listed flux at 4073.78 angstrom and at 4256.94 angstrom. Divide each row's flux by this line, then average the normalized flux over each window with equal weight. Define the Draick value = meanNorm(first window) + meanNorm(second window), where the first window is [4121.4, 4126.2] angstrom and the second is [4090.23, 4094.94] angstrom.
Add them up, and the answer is 2.09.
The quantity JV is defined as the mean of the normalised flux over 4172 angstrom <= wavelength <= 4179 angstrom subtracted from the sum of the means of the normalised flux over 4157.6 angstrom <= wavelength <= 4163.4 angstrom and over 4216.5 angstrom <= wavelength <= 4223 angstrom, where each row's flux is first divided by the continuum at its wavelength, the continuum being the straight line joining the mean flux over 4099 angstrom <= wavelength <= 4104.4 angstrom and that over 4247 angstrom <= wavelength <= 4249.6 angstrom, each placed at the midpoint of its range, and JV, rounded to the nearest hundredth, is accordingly 1.17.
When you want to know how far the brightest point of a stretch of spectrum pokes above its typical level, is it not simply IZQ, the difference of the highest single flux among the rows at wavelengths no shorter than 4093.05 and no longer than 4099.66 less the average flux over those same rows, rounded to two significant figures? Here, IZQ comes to 2.4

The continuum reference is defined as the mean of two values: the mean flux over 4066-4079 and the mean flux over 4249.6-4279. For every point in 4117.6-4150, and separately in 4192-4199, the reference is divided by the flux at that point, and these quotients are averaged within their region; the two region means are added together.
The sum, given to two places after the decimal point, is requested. 1.92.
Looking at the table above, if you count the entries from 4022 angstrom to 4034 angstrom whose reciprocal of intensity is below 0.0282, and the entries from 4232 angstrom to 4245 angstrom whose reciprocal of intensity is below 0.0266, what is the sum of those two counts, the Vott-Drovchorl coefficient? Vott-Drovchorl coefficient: 15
